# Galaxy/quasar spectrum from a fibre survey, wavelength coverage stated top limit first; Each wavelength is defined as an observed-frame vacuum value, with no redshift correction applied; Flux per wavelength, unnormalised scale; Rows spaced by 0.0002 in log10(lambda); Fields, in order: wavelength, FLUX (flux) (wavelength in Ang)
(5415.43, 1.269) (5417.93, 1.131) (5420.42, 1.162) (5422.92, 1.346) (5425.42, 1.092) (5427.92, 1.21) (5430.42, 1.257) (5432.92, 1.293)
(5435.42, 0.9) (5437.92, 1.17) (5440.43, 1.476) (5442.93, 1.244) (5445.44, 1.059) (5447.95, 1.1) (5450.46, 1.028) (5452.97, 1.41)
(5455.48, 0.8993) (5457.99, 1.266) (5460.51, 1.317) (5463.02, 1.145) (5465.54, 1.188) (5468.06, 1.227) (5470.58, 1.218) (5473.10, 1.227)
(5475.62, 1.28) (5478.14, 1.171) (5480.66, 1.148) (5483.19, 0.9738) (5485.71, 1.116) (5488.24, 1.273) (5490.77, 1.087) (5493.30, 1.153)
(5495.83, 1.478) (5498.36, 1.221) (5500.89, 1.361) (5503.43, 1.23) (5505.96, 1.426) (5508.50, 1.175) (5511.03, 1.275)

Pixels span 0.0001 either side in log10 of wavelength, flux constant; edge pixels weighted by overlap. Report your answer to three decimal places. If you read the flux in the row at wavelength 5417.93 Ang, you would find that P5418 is 1.131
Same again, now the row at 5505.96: 1.426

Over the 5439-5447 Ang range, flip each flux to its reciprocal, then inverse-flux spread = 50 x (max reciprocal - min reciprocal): 13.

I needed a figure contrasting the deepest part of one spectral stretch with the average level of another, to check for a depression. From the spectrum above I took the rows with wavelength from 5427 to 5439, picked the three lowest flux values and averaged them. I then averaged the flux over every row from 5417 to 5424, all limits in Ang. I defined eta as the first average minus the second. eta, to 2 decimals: -0.12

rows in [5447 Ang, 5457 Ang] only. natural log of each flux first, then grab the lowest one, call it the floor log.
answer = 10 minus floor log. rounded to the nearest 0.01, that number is 10.11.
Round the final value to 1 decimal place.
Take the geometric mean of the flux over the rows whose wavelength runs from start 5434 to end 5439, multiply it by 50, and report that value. 51.3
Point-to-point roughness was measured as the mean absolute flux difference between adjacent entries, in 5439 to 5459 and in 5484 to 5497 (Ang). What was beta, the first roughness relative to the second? 1.4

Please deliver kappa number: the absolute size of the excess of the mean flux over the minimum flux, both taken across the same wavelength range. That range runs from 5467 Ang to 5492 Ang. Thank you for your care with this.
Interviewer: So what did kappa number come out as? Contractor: 0.20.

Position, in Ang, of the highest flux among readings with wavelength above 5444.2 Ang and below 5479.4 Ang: 5452.97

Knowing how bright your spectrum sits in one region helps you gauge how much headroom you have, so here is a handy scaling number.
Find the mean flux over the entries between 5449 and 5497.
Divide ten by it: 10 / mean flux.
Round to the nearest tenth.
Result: 8.4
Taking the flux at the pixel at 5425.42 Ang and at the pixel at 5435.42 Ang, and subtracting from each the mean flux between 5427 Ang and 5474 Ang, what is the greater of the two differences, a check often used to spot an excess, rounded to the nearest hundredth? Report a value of -0.10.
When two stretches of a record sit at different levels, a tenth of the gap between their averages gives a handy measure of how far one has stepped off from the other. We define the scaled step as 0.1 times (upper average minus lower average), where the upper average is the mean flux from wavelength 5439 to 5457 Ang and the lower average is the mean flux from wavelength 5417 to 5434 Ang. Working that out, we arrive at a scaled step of -0.0039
